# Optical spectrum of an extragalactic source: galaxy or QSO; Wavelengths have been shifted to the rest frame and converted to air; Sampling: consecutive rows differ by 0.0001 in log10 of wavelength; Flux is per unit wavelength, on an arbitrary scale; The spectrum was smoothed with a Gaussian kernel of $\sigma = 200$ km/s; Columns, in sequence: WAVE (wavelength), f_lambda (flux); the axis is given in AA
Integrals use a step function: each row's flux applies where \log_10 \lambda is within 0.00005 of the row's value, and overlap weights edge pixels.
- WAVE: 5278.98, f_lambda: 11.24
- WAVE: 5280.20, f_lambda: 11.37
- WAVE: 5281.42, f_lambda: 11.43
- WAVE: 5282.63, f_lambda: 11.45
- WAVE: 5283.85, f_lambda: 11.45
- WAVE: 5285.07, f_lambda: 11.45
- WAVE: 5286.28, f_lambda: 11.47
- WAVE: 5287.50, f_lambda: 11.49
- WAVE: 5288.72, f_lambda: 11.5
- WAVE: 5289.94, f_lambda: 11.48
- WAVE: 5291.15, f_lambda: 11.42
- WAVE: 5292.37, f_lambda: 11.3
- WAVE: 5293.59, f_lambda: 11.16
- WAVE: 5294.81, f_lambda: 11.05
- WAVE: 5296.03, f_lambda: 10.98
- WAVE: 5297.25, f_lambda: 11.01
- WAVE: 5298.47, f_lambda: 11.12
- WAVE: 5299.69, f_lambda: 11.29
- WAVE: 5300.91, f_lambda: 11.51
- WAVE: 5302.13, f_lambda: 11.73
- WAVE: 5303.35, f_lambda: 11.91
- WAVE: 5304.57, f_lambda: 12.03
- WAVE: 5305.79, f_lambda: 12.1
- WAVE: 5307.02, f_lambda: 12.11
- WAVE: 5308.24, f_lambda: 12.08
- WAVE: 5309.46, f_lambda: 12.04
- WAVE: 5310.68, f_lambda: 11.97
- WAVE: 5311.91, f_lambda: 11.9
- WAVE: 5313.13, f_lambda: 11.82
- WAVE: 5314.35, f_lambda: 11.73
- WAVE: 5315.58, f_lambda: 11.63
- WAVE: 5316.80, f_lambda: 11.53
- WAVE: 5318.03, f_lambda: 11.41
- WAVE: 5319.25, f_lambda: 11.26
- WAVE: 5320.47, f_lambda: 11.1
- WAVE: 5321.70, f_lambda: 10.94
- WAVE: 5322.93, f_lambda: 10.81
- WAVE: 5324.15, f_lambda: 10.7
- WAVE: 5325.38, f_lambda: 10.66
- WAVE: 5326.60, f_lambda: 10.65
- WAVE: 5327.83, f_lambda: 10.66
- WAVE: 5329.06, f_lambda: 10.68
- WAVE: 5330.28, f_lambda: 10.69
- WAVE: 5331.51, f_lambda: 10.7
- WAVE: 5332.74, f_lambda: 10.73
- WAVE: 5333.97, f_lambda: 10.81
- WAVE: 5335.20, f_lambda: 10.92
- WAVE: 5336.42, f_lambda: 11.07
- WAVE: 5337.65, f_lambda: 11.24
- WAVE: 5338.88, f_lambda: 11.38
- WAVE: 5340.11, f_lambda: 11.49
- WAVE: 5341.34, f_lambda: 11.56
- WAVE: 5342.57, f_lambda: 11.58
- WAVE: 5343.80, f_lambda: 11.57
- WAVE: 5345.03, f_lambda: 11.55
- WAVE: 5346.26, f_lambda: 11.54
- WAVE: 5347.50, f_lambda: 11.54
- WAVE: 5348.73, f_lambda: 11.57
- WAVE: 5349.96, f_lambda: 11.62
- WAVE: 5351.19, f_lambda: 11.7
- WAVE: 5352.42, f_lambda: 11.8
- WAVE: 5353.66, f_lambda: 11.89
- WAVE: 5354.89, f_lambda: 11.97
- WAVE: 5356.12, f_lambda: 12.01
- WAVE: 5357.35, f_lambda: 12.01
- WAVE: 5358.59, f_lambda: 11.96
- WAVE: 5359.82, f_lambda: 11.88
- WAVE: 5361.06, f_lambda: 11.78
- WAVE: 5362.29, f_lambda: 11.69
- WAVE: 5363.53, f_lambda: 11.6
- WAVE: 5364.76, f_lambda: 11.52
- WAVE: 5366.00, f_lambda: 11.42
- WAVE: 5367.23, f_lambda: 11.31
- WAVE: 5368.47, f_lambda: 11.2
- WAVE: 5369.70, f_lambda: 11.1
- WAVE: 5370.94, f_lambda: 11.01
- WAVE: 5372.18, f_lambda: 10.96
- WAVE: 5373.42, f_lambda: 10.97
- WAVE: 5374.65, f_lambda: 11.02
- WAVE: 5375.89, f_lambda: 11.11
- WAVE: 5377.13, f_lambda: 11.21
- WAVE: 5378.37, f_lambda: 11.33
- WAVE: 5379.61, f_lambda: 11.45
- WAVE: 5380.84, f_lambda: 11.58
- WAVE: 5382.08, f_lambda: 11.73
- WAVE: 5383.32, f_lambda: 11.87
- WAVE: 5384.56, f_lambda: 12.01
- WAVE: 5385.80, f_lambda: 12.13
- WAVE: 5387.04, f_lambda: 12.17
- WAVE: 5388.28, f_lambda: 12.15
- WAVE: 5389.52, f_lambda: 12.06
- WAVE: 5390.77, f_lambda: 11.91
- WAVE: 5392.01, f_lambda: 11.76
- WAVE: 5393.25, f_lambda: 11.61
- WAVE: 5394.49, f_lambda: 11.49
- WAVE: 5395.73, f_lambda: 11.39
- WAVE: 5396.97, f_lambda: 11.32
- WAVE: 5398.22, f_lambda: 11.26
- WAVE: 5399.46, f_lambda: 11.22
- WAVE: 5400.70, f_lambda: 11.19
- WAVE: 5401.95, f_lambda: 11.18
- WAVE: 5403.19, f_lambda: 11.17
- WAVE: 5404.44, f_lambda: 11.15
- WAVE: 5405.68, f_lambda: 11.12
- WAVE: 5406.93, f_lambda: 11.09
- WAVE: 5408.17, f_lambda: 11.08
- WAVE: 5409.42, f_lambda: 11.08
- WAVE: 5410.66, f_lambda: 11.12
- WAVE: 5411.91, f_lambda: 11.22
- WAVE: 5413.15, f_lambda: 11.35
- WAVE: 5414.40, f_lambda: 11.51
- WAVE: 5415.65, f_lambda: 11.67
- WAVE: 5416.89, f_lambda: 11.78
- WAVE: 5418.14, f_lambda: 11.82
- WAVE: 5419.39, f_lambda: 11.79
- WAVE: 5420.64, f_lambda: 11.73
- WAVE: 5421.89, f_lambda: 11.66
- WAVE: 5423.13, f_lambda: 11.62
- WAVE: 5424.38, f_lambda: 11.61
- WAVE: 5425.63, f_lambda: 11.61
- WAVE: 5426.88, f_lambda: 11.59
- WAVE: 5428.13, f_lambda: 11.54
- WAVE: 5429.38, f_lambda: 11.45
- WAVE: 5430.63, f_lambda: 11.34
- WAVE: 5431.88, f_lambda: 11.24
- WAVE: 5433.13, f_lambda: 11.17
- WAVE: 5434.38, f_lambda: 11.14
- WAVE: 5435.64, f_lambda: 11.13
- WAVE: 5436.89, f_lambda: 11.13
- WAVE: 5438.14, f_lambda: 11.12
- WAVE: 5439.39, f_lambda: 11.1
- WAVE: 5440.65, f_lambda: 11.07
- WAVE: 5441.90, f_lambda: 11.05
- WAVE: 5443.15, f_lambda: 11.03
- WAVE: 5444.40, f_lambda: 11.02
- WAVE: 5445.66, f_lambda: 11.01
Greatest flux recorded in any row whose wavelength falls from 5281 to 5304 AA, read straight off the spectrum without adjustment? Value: 11.91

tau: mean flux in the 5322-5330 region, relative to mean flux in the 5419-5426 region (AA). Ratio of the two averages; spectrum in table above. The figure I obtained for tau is 0.92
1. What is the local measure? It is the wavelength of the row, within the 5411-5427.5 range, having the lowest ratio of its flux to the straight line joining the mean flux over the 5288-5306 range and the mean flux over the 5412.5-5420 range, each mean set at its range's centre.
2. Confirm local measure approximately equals 5411.91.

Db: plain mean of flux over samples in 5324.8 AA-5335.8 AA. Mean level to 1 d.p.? 10.7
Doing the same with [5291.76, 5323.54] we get 11.5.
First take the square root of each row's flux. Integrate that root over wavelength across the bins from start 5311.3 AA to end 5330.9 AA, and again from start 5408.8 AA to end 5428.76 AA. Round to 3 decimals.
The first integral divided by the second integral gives 0.964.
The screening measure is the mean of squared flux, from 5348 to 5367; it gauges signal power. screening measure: 138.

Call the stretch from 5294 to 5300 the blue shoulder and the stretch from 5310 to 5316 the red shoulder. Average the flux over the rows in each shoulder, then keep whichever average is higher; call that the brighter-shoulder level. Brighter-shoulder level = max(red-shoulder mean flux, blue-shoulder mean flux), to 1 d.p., 11.8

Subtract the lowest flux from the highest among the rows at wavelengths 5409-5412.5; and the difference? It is 0.14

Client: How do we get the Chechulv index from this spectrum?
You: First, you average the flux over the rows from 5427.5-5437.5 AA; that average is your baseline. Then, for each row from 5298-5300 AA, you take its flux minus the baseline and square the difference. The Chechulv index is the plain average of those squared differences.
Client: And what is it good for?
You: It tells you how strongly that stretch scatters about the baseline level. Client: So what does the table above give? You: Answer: 0.01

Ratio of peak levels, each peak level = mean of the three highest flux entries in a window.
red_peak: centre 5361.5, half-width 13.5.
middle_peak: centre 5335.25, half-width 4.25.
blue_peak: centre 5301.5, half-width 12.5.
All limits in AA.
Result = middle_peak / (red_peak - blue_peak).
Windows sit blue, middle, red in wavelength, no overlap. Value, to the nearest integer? -112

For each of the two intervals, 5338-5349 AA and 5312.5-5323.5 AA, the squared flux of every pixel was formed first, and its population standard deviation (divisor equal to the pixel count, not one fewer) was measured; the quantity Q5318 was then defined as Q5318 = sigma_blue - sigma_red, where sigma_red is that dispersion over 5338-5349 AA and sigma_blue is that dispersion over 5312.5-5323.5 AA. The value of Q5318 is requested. 6.2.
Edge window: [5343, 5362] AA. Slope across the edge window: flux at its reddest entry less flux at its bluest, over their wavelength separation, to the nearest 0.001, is 0.012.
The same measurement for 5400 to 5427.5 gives 0.015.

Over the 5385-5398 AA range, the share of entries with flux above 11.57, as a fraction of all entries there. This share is 0.70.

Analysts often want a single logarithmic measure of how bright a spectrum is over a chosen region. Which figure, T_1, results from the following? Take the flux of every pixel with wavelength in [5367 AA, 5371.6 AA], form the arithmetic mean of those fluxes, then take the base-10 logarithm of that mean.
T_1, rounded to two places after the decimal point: 1.05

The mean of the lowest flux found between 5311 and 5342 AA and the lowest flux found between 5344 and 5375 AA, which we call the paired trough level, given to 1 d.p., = 10.8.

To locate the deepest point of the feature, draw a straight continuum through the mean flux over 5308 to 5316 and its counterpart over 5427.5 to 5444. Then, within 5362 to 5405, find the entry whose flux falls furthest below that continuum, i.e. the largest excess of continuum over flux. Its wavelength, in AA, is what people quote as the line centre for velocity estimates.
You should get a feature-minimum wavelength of 5372.18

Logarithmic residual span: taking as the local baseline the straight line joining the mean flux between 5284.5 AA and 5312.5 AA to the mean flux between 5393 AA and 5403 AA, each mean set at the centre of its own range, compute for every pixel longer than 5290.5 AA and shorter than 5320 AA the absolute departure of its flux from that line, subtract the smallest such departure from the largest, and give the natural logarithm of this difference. -0.53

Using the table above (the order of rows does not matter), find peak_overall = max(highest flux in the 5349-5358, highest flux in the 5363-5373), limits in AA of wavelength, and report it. 12.0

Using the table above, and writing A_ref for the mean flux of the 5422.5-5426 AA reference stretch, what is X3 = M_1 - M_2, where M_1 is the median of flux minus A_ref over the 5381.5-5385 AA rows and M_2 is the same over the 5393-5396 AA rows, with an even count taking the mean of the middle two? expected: 0.4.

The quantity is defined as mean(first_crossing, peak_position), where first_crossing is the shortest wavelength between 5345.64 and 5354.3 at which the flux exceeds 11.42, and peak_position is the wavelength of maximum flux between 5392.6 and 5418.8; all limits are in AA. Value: 5382.2 AA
